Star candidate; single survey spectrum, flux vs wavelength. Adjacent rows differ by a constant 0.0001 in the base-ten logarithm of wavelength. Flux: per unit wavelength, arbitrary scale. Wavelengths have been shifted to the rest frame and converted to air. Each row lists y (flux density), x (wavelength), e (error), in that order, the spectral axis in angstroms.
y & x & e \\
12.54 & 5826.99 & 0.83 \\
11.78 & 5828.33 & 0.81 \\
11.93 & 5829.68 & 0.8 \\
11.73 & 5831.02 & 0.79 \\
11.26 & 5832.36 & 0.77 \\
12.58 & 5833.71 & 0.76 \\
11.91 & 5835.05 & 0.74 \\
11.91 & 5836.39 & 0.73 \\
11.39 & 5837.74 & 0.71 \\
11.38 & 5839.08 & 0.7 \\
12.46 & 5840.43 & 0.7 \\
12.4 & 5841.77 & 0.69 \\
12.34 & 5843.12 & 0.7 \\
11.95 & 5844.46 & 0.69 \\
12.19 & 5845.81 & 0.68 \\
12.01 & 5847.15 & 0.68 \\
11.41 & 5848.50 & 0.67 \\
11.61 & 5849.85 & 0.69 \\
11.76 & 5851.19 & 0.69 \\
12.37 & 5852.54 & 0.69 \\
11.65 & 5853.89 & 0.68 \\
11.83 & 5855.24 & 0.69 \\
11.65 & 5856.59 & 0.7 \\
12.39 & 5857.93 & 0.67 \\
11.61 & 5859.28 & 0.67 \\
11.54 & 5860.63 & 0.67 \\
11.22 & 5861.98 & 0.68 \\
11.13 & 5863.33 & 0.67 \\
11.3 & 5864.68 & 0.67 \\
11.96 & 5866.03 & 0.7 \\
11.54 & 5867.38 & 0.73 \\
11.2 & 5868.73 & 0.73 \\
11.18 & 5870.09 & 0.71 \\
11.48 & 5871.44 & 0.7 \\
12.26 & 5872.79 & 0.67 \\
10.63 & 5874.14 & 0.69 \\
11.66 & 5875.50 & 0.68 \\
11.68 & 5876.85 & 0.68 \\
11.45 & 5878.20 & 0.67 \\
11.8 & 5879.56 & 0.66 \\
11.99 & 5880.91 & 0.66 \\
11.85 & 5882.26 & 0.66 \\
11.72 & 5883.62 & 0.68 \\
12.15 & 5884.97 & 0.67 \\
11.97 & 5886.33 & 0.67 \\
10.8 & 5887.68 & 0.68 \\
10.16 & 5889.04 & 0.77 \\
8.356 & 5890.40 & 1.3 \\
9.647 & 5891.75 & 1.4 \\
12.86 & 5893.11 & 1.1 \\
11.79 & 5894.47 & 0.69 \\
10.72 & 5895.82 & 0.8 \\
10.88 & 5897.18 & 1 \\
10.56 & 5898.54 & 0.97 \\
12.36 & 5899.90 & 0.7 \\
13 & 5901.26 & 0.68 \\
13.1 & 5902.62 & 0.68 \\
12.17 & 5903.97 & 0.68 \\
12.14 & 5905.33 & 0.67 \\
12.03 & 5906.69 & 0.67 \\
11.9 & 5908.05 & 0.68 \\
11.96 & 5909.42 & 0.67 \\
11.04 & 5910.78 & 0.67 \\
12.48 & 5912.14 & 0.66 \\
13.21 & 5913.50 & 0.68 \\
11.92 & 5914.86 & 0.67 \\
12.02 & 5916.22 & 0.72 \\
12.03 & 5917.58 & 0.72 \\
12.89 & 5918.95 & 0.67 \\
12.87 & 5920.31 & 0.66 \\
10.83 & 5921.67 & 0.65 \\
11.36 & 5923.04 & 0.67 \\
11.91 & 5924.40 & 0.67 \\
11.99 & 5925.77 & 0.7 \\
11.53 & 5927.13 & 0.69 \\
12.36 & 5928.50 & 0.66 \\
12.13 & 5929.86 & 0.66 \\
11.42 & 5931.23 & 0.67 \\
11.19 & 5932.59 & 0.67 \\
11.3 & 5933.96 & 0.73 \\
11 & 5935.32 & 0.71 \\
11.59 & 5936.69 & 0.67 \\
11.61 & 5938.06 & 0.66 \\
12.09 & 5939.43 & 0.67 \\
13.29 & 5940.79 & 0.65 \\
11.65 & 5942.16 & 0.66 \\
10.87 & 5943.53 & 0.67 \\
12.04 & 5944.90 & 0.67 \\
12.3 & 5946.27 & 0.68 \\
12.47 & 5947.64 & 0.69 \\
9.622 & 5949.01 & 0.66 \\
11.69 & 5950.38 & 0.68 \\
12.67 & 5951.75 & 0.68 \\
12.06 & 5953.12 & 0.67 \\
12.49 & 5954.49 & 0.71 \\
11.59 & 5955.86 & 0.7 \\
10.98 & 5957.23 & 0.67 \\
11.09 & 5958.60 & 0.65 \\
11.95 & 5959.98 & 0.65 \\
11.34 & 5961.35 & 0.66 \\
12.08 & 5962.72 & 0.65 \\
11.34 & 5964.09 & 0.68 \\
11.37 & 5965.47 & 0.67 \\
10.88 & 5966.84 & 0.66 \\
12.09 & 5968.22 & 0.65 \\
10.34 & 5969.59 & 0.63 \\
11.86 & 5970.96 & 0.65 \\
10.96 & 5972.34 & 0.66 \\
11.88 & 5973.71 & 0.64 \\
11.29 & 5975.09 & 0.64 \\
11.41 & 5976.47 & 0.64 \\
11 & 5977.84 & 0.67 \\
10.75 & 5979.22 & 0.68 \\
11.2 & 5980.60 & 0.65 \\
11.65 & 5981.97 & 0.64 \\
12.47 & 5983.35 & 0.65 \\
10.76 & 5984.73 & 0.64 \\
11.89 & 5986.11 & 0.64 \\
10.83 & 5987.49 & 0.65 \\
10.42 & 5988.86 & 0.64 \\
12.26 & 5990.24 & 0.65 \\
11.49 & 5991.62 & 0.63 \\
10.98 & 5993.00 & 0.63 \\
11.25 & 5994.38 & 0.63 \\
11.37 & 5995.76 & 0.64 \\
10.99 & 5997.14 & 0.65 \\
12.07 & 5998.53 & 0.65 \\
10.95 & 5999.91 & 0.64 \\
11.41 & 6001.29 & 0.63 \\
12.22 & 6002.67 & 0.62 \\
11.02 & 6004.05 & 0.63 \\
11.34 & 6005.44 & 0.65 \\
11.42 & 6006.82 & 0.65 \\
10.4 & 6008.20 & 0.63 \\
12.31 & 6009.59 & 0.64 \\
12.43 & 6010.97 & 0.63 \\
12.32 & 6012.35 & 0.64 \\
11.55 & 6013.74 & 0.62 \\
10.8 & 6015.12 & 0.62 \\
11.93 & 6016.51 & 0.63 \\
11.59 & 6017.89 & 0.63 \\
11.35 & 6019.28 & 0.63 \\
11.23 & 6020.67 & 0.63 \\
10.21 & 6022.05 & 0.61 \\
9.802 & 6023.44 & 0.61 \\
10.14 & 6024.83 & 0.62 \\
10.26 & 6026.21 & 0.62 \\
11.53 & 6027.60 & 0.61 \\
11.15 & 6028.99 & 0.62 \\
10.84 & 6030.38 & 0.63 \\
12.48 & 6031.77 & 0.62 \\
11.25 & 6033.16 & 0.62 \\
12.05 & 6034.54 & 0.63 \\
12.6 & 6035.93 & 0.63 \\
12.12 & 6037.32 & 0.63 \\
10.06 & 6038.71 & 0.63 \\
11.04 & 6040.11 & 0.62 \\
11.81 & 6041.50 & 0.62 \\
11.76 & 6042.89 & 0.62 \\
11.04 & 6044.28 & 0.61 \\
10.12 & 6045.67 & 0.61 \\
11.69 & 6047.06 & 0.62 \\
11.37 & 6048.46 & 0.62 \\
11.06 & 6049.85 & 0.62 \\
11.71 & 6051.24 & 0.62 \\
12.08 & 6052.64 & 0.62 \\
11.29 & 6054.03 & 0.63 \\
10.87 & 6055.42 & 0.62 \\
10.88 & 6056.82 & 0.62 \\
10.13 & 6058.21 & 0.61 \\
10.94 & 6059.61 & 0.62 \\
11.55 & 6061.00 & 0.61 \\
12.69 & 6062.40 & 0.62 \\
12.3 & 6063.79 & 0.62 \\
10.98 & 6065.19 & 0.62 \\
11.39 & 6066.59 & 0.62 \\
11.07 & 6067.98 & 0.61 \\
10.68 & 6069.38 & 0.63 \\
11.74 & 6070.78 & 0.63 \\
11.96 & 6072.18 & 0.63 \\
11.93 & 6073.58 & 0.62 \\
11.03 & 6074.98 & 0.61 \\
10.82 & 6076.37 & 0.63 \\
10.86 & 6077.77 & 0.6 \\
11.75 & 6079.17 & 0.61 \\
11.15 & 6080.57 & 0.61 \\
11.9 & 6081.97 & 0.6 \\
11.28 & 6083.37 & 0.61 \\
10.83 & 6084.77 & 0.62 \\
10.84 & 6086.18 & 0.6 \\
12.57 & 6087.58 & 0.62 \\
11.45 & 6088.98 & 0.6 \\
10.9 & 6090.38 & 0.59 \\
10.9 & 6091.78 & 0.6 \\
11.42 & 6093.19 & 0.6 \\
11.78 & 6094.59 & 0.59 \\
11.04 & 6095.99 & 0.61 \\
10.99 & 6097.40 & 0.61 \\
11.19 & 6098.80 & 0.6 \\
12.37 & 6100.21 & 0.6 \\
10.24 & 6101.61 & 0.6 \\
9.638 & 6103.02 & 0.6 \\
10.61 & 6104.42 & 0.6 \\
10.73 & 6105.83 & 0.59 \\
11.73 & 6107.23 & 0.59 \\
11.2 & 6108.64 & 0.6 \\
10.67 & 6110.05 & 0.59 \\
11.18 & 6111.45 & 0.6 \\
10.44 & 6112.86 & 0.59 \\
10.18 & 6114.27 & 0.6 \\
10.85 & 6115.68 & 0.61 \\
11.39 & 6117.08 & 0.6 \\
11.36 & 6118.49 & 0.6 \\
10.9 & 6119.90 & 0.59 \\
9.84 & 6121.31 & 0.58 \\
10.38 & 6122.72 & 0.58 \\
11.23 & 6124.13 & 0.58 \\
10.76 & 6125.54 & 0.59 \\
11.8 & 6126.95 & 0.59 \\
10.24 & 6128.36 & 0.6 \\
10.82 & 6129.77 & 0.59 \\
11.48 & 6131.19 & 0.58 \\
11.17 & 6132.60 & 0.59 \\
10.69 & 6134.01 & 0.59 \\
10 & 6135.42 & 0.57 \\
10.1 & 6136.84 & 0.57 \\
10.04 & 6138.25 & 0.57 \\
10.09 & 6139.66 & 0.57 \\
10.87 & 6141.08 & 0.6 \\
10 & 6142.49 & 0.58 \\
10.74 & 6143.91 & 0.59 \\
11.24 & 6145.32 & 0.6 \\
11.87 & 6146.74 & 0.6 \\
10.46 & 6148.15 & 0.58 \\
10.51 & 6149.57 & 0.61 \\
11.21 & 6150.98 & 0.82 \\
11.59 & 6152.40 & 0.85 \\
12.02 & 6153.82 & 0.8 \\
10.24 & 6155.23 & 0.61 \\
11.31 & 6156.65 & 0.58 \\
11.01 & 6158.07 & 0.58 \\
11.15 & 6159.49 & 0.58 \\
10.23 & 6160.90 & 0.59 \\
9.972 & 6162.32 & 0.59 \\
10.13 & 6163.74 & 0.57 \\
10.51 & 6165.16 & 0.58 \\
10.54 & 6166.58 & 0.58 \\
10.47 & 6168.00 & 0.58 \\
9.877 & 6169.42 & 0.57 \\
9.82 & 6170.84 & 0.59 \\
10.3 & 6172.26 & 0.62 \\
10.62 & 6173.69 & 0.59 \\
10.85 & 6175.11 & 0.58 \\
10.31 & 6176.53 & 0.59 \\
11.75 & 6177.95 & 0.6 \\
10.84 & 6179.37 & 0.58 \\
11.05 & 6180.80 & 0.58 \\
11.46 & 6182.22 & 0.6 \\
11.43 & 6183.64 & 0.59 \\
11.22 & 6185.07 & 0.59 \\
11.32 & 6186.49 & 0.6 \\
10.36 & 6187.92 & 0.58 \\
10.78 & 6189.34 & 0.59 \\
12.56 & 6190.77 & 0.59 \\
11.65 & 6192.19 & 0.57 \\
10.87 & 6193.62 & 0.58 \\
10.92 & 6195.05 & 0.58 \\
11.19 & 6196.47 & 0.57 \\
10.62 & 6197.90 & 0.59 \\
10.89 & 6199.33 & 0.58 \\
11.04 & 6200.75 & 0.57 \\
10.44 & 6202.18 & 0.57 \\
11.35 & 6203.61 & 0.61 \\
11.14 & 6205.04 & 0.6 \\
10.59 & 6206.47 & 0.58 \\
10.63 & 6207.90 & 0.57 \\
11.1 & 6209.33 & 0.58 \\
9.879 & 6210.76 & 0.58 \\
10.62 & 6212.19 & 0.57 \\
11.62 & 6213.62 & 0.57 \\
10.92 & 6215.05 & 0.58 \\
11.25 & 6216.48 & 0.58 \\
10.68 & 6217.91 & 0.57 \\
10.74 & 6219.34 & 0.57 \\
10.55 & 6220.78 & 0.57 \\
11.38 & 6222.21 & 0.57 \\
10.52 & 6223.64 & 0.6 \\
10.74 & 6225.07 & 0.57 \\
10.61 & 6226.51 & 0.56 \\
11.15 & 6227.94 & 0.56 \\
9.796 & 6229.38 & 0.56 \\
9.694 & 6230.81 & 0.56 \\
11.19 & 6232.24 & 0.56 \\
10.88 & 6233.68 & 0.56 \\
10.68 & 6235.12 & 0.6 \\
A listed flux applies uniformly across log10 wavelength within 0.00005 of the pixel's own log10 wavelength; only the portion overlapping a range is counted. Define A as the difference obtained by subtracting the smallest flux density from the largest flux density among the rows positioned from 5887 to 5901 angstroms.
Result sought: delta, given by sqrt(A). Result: 2.12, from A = 4.50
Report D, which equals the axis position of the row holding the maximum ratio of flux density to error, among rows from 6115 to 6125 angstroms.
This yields 6124.13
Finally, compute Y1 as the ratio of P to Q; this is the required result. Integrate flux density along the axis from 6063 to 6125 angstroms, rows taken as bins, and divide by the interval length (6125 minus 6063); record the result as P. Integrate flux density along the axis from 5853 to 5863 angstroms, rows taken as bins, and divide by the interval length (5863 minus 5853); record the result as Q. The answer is 0.95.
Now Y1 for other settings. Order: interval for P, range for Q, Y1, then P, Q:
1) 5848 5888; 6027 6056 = 1.02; 11.6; 11.4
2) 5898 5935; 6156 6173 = 1.15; 12.0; 10.4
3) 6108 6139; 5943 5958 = 0.92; 10.8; 11.7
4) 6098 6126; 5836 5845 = 0.91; 10.8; 12.0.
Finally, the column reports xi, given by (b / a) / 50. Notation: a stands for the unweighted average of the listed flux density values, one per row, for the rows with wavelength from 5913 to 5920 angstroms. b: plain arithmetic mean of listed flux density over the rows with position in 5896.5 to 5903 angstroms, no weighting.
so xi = 0.0193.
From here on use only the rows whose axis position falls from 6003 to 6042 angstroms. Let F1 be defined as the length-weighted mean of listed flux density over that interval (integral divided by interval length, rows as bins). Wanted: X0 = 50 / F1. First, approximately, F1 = 11.3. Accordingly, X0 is 4.41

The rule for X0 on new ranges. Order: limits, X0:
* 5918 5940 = 4.25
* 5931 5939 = 4.40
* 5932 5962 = 4.28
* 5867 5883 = 4.33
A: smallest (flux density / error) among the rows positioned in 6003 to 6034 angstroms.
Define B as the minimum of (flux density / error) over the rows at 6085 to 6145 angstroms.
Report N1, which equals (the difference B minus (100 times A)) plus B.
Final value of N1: -1575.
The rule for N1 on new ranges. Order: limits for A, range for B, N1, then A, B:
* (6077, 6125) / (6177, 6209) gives -1571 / 16.1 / 17.9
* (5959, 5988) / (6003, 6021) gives -1548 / 15.8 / 16.5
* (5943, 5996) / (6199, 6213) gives -1424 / 14.6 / 17.0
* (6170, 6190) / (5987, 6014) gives -1629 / 16.6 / 16.3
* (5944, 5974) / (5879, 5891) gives -1445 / 14.6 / 6.4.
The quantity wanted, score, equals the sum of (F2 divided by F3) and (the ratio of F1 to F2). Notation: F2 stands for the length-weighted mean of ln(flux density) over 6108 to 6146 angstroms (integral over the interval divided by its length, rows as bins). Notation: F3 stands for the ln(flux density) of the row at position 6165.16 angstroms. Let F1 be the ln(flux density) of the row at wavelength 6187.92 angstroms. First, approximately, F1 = 2.34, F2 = 2.37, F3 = 2.352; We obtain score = 1.99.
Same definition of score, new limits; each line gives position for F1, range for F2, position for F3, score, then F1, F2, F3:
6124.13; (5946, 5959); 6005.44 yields 2.00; 2.42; 2.46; 2.428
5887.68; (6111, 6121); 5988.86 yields 2.02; 2.38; 2.38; 2.344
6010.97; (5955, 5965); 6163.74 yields 2.09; 2.52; 2.44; 2.316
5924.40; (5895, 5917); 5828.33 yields 2.00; 2.48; 2.48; 2.466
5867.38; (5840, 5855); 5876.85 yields 2.00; 2.45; 2.48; 2.458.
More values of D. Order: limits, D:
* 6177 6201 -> 6190.77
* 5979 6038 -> 6031.77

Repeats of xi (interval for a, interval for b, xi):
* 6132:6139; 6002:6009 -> 0.0217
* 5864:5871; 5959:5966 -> 0.0203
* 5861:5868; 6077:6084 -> 0.0199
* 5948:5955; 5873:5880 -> 0.0196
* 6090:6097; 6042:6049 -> 0.0200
